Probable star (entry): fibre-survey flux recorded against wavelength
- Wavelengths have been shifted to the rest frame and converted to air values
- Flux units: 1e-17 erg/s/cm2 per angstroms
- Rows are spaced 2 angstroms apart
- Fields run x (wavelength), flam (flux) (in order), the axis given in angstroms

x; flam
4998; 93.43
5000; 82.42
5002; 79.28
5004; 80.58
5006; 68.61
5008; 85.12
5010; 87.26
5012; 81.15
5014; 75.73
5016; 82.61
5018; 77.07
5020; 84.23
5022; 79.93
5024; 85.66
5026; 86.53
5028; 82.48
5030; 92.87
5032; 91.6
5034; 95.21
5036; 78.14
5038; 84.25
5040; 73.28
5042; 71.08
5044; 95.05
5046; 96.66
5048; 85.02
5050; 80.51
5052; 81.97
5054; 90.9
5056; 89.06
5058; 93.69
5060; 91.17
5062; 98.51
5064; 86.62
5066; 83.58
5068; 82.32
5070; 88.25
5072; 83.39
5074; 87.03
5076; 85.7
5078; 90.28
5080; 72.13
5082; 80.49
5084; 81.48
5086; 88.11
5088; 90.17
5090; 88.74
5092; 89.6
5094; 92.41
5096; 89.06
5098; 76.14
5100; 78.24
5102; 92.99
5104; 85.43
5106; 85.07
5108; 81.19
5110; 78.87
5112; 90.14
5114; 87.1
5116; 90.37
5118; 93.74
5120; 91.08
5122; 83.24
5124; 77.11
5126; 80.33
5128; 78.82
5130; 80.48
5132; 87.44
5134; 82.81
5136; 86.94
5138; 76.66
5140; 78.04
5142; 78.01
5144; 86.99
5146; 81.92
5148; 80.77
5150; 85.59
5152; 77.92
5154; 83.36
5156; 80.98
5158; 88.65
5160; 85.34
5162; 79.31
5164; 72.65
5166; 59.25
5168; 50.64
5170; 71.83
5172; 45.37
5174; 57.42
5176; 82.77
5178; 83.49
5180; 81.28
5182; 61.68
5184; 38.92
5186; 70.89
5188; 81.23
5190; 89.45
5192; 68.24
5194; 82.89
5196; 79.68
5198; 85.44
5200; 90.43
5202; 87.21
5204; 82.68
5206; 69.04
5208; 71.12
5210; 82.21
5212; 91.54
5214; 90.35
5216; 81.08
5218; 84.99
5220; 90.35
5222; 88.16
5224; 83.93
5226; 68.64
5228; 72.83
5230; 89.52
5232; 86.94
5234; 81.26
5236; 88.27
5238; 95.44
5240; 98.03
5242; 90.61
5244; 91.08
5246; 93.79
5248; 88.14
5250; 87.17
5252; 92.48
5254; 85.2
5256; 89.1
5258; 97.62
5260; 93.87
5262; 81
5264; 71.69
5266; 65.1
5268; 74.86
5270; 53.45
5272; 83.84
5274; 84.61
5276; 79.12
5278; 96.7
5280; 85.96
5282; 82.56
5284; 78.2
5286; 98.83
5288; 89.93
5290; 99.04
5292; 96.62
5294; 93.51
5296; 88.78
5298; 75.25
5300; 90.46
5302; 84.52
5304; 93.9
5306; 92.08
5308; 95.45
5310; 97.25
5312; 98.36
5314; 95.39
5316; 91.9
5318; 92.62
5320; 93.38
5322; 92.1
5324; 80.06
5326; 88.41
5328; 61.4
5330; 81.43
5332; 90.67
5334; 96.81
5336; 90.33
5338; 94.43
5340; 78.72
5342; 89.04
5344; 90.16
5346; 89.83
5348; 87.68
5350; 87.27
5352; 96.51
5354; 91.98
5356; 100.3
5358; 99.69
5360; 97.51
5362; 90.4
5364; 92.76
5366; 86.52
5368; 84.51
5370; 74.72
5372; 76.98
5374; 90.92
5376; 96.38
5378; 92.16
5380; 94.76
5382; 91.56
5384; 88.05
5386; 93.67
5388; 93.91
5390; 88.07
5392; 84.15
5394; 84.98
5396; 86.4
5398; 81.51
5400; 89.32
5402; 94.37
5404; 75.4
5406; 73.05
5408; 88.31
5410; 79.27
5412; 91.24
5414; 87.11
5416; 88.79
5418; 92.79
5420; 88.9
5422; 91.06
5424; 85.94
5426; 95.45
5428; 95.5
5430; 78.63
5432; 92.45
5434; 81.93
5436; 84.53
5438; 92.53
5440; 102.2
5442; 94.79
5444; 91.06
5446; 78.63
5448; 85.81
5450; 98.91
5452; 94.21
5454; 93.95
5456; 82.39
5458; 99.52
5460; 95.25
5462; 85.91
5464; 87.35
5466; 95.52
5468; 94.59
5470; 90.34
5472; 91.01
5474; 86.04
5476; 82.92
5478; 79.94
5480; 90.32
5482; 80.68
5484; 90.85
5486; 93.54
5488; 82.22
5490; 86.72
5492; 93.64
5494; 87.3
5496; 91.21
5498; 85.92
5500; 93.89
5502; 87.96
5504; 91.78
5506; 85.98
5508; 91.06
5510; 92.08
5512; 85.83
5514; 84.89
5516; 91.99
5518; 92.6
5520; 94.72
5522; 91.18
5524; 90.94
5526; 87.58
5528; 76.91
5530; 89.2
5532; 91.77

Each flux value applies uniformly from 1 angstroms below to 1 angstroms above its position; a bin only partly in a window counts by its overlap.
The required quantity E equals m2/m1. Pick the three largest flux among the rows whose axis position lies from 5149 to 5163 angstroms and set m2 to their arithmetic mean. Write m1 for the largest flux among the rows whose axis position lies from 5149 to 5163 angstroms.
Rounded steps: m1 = 88.65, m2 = 87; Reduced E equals 0.976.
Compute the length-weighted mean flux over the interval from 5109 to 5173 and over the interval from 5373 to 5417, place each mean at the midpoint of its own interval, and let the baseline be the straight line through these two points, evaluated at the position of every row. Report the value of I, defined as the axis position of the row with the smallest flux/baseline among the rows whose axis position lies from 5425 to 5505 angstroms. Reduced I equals 5446 angstroms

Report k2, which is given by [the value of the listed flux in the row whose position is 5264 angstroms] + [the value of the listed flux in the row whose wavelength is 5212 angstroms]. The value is 163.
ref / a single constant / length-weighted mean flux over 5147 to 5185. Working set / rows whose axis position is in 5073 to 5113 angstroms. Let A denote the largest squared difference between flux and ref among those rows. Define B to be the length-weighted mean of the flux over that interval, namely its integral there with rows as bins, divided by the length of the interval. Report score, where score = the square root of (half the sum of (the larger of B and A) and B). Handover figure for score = 16.2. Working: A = 442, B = 85.2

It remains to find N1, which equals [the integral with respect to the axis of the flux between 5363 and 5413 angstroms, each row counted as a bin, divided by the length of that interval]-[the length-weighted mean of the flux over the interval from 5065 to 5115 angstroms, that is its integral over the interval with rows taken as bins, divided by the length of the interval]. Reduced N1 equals 2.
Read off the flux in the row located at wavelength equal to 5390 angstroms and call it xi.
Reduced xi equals 88.07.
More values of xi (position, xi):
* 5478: 79.94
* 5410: 79.27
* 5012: 81.15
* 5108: 81.19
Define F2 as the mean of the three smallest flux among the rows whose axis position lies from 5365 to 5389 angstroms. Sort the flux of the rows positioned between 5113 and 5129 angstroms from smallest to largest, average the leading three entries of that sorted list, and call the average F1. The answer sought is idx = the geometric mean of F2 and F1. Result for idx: 78.7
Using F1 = 78.8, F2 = 79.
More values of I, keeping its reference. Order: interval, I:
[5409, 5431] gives 5430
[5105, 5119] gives 5110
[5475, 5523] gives 5478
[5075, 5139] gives 5080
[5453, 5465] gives 5456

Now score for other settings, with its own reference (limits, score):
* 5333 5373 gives 21.1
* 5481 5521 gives 17.4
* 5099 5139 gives 16.7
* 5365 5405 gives 18.5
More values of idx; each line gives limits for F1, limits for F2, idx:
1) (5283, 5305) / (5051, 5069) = 81.0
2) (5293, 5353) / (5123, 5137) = 75.2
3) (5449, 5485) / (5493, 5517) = 83.2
